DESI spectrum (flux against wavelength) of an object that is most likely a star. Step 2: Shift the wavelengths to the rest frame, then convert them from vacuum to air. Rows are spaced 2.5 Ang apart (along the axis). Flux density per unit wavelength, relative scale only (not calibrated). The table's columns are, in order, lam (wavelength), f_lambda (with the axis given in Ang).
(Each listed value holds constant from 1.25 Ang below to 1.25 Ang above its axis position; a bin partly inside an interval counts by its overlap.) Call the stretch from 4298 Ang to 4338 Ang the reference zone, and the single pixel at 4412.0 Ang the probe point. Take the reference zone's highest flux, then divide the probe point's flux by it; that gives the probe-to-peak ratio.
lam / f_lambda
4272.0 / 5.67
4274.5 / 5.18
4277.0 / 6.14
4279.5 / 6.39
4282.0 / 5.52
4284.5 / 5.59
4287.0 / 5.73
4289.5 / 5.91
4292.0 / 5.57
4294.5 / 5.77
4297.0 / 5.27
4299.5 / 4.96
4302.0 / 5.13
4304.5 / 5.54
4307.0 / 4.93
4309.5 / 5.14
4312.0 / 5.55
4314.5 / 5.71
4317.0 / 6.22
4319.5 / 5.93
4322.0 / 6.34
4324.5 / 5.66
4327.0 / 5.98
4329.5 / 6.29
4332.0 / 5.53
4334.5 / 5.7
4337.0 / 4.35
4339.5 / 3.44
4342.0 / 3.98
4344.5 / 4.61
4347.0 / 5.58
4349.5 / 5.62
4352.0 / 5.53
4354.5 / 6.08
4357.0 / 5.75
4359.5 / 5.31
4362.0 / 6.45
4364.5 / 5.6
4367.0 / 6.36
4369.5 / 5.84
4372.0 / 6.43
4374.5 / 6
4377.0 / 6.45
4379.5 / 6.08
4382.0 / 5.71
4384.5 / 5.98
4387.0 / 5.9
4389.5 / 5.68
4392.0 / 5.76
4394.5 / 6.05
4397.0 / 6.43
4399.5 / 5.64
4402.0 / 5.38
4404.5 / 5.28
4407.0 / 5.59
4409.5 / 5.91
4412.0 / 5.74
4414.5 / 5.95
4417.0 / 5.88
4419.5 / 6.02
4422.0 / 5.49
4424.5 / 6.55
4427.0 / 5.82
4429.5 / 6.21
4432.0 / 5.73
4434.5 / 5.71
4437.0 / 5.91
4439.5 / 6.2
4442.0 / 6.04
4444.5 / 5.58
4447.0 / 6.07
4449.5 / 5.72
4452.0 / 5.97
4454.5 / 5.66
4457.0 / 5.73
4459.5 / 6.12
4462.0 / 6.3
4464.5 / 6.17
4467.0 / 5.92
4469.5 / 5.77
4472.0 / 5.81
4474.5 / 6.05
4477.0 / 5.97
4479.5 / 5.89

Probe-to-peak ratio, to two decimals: 0.91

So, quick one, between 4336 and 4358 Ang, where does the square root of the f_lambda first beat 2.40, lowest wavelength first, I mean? 4354.5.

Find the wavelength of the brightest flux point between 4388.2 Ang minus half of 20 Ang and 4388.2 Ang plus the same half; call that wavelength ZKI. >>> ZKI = 4397.0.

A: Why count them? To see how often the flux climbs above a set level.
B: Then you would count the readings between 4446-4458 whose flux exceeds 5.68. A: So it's 4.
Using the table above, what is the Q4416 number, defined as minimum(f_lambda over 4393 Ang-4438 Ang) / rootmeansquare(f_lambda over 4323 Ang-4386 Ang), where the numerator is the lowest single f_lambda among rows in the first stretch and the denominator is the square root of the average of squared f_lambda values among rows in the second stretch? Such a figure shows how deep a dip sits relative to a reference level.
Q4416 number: 0.93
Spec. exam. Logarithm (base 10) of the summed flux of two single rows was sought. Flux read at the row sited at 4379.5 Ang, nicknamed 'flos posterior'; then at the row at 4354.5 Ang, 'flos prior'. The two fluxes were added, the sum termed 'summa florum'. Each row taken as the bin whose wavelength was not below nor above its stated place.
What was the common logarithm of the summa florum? 1.08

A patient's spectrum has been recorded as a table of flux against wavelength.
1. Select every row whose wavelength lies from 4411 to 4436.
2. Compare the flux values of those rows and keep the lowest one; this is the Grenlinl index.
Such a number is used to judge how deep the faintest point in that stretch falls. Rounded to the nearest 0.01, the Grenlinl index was 5.49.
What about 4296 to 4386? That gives 3.44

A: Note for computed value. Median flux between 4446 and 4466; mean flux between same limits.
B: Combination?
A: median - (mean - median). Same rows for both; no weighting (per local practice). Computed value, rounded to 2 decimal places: 6.07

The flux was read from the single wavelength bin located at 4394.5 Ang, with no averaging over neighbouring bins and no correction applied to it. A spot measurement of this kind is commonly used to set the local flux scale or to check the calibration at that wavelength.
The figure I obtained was 6.05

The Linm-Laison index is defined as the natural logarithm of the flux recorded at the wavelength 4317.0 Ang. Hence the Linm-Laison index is 1.83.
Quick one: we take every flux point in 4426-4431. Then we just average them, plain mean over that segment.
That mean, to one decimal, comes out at 6.0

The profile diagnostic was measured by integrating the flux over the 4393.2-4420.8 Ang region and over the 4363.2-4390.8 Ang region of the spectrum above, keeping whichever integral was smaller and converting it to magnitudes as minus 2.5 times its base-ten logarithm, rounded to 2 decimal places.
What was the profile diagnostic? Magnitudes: -5.51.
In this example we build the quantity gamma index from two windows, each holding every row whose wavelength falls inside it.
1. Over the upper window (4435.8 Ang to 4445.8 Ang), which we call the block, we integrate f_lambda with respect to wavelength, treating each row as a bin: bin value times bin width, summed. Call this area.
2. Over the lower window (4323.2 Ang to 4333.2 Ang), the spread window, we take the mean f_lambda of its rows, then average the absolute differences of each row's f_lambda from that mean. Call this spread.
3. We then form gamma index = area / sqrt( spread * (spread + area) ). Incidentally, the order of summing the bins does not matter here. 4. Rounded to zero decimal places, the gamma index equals 15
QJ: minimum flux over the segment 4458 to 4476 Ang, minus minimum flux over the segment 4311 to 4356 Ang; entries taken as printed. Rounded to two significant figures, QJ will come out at 2.3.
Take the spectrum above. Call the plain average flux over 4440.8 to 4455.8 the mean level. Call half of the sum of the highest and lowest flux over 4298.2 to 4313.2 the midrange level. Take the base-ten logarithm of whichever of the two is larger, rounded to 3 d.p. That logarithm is 0.766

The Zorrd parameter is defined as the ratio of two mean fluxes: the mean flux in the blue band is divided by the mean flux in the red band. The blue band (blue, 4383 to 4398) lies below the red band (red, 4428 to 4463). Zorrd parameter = 1.01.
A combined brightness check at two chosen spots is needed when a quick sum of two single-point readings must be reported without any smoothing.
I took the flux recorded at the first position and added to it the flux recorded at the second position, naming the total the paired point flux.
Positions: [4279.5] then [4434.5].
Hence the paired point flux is 12.1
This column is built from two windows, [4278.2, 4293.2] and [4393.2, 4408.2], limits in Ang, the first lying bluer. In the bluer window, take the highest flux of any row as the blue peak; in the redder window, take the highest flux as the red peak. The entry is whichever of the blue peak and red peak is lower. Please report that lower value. 6.4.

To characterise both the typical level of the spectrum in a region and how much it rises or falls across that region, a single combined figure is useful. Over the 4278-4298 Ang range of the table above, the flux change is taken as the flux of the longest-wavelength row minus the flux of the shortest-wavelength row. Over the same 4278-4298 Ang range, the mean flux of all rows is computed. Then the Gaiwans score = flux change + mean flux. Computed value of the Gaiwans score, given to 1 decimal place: 4.6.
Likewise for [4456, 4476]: 6.3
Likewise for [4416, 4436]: 5.8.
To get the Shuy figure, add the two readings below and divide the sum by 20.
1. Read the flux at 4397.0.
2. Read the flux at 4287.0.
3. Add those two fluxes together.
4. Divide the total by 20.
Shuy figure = 0.608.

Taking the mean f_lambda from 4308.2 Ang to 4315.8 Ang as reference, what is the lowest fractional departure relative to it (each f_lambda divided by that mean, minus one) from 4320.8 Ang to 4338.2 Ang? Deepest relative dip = -0.20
